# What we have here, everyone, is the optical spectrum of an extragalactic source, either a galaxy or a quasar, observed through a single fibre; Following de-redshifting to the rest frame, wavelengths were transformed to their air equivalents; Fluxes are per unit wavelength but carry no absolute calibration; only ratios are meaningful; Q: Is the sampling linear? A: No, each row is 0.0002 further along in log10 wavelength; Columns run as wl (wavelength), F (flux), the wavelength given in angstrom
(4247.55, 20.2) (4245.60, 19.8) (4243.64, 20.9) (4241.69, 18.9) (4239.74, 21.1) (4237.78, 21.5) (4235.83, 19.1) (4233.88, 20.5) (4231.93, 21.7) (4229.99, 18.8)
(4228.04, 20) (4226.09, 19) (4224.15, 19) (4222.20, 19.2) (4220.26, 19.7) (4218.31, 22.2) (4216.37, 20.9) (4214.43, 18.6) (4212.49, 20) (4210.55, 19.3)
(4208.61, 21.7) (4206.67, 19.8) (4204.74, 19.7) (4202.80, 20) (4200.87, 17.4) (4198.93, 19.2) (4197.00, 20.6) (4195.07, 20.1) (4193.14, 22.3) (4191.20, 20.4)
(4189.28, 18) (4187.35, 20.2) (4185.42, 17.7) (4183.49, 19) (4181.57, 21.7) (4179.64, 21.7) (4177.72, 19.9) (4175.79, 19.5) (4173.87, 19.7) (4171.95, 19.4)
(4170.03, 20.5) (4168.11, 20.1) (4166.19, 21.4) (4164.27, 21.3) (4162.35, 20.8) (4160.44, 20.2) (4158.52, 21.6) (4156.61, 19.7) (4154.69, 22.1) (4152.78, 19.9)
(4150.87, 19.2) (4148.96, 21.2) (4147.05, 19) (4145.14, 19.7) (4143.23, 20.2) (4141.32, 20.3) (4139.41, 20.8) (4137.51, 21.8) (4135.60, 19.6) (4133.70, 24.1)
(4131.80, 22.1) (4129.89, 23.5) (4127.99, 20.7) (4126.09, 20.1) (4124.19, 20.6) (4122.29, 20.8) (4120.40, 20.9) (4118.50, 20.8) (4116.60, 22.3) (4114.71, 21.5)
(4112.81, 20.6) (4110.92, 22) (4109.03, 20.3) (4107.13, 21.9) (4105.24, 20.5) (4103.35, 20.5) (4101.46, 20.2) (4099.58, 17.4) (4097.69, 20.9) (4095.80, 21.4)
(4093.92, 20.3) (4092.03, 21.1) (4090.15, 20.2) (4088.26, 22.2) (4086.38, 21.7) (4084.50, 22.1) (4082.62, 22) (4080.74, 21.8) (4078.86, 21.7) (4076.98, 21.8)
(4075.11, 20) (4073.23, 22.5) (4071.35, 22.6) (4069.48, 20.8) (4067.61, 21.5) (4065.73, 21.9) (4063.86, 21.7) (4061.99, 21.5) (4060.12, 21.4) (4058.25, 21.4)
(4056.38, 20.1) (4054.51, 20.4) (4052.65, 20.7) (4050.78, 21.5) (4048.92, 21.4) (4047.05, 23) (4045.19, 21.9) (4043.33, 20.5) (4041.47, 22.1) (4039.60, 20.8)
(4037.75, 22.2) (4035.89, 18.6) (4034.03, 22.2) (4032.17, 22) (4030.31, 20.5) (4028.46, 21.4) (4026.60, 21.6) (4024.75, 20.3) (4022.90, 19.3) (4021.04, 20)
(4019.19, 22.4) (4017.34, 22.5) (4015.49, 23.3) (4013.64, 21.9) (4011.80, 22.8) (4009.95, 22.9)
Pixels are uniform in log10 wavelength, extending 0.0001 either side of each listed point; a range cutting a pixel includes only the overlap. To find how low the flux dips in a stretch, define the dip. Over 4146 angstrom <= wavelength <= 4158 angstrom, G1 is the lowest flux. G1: 19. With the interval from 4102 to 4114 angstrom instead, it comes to 20.3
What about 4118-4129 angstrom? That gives 20.1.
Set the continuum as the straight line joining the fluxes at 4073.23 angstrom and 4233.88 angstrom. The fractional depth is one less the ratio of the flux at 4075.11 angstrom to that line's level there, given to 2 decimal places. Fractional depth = 0.11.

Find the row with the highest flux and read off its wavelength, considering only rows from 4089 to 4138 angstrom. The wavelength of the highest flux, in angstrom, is 4133.70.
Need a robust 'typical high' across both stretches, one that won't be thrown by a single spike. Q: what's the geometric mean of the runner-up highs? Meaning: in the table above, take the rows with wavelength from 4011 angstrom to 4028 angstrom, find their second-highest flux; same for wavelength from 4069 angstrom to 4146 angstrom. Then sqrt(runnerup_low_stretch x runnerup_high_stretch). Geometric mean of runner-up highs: 23.1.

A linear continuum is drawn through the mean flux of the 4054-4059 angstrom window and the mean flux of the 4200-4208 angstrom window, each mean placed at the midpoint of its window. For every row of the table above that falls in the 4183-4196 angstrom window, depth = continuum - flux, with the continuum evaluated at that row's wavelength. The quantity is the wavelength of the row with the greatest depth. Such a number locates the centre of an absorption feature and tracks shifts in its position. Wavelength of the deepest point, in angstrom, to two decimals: 4185.42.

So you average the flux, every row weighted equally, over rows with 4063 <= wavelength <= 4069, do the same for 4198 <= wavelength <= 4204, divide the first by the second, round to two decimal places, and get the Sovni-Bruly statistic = 1.15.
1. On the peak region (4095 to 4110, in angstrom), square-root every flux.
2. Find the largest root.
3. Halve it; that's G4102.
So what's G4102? 2.34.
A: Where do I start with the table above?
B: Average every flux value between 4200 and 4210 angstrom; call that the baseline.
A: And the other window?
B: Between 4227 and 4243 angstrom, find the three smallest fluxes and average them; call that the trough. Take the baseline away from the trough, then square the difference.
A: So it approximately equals 1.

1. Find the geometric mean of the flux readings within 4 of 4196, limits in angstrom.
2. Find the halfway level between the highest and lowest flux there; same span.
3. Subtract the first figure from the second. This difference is 0.23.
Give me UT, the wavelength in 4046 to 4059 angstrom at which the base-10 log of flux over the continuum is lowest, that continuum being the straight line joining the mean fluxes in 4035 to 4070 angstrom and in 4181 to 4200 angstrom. 4056.38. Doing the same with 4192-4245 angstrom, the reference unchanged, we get 4200.87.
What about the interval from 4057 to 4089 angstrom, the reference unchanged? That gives 4075.11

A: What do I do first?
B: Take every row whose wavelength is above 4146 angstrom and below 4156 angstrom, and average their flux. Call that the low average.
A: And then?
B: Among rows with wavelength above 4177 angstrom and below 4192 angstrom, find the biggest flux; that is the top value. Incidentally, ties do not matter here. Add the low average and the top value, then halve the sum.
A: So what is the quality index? 21.0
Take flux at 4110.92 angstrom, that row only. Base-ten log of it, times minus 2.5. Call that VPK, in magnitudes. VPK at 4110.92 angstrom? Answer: -3.36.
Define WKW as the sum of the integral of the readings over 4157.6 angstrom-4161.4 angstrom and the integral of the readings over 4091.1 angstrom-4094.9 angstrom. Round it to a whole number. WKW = 158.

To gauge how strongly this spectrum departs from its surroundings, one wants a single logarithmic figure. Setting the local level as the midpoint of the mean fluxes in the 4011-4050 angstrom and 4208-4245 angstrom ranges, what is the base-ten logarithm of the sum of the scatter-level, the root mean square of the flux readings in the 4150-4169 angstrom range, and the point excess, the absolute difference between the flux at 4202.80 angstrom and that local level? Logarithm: 1.33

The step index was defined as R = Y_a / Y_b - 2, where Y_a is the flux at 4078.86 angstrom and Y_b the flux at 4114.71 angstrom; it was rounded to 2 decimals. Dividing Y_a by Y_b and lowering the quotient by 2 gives -0.99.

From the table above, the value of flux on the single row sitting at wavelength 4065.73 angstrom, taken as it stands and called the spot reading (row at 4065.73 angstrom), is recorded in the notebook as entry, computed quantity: 21.9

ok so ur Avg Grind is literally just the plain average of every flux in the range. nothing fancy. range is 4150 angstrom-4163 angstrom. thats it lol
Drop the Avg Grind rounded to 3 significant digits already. 20.5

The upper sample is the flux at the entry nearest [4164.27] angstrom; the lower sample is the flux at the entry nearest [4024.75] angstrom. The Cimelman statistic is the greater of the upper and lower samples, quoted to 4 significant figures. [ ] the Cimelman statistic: 21.30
